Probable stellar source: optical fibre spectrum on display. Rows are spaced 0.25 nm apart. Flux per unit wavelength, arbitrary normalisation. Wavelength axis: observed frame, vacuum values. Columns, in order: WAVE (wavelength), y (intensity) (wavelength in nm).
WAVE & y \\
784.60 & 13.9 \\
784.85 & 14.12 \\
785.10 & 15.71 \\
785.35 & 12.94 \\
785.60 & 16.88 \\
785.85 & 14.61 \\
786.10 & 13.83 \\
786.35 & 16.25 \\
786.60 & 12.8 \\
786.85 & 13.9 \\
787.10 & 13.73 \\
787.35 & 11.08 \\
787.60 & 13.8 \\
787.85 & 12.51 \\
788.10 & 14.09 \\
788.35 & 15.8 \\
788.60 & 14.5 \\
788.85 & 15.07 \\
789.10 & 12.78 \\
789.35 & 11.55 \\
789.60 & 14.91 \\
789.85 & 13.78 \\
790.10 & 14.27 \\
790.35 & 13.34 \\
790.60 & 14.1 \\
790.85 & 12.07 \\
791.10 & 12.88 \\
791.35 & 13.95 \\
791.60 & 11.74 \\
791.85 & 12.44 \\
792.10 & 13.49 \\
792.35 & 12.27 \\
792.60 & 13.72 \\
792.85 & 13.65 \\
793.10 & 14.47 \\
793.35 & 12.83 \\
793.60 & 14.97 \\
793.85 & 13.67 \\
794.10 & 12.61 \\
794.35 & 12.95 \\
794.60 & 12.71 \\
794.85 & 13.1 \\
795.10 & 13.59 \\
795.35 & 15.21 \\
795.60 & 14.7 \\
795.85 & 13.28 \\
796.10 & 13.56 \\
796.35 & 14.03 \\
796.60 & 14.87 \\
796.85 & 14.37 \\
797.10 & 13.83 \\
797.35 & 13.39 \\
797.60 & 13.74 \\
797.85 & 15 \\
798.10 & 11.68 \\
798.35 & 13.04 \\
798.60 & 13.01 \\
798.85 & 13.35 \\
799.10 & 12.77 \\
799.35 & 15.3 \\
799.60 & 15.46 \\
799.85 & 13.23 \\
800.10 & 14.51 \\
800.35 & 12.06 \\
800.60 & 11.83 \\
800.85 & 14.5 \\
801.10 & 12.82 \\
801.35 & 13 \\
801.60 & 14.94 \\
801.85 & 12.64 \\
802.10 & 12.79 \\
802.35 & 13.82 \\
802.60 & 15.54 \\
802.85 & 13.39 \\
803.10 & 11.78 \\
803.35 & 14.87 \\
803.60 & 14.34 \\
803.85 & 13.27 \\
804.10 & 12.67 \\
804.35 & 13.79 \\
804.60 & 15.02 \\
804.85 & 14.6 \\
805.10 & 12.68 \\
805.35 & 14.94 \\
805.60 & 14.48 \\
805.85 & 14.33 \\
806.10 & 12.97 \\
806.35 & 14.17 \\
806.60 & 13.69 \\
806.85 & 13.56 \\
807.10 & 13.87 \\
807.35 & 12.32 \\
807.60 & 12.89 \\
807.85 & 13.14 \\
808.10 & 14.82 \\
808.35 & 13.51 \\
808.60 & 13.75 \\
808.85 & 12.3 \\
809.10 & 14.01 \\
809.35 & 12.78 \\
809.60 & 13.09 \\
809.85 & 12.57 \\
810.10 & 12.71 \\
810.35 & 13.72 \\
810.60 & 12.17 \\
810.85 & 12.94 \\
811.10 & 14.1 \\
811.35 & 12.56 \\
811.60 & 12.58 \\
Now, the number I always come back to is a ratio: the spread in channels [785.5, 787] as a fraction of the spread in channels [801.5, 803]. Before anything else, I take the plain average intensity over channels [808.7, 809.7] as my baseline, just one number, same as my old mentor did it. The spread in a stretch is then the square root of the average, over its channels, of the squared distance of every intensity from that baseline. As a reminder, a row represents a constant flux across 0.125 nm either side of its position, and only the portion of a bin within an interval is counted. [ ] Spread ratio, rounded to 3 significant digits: 1.64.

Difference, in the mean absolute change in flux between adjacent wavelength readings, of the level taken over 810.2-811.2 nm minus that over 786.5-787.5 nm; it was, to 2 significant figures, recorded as -0.15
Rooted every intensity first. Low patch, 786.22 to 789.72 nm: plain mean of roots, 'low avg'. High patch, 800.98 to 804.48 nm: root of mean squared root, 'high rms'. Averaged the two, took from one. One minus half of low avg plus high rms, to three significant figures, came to -2.69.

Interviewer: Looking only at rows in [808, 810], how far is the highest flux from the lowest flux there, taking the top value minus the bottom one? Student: 2.5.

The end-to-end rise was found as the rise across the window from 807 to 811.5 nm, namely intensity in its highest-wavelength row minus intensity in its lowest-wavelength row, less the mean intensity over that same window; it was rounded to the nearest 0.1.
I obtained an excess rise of -14.5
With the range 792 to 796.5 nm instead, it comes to -13.1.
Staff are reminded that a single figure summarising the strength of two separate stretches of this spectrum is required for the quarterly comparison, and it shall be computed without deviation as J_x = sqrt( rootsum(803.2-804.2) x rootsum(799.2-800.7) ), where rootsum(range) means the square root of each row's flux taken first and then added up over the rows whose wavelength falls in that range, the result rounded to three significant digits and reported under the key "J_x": 18.2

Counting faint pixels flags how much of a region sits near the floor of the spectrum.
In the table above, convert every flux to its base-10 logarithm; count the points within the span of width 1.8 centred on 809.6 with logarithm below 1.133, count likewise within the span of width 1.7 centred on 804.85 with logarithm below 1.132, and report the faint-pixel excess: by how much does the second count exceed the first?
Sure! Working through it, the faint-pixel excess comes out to -3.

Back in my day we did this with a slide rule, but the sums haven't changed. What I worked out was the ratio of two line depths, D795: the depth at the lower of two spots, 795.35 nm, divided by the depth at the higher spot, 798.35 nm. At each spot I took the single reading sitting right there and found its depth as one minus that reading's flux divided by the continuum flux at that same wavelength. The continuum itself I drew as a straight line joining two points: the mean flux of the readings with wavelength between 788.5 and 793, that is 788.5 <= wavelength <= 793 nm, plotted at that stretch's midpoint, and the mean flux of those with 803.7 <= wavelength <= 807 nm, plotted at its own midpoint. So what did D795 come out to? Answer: -2.9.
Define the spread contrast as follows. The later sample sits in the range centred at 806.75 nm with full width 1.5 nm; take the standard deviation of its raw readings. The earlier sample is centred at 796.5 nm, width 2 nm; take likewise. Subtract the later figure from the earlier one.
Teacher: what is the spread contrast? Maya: -0.1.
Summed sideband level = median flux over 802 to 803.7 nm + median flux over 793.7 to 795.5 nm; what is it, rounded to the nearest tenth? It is 26.9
